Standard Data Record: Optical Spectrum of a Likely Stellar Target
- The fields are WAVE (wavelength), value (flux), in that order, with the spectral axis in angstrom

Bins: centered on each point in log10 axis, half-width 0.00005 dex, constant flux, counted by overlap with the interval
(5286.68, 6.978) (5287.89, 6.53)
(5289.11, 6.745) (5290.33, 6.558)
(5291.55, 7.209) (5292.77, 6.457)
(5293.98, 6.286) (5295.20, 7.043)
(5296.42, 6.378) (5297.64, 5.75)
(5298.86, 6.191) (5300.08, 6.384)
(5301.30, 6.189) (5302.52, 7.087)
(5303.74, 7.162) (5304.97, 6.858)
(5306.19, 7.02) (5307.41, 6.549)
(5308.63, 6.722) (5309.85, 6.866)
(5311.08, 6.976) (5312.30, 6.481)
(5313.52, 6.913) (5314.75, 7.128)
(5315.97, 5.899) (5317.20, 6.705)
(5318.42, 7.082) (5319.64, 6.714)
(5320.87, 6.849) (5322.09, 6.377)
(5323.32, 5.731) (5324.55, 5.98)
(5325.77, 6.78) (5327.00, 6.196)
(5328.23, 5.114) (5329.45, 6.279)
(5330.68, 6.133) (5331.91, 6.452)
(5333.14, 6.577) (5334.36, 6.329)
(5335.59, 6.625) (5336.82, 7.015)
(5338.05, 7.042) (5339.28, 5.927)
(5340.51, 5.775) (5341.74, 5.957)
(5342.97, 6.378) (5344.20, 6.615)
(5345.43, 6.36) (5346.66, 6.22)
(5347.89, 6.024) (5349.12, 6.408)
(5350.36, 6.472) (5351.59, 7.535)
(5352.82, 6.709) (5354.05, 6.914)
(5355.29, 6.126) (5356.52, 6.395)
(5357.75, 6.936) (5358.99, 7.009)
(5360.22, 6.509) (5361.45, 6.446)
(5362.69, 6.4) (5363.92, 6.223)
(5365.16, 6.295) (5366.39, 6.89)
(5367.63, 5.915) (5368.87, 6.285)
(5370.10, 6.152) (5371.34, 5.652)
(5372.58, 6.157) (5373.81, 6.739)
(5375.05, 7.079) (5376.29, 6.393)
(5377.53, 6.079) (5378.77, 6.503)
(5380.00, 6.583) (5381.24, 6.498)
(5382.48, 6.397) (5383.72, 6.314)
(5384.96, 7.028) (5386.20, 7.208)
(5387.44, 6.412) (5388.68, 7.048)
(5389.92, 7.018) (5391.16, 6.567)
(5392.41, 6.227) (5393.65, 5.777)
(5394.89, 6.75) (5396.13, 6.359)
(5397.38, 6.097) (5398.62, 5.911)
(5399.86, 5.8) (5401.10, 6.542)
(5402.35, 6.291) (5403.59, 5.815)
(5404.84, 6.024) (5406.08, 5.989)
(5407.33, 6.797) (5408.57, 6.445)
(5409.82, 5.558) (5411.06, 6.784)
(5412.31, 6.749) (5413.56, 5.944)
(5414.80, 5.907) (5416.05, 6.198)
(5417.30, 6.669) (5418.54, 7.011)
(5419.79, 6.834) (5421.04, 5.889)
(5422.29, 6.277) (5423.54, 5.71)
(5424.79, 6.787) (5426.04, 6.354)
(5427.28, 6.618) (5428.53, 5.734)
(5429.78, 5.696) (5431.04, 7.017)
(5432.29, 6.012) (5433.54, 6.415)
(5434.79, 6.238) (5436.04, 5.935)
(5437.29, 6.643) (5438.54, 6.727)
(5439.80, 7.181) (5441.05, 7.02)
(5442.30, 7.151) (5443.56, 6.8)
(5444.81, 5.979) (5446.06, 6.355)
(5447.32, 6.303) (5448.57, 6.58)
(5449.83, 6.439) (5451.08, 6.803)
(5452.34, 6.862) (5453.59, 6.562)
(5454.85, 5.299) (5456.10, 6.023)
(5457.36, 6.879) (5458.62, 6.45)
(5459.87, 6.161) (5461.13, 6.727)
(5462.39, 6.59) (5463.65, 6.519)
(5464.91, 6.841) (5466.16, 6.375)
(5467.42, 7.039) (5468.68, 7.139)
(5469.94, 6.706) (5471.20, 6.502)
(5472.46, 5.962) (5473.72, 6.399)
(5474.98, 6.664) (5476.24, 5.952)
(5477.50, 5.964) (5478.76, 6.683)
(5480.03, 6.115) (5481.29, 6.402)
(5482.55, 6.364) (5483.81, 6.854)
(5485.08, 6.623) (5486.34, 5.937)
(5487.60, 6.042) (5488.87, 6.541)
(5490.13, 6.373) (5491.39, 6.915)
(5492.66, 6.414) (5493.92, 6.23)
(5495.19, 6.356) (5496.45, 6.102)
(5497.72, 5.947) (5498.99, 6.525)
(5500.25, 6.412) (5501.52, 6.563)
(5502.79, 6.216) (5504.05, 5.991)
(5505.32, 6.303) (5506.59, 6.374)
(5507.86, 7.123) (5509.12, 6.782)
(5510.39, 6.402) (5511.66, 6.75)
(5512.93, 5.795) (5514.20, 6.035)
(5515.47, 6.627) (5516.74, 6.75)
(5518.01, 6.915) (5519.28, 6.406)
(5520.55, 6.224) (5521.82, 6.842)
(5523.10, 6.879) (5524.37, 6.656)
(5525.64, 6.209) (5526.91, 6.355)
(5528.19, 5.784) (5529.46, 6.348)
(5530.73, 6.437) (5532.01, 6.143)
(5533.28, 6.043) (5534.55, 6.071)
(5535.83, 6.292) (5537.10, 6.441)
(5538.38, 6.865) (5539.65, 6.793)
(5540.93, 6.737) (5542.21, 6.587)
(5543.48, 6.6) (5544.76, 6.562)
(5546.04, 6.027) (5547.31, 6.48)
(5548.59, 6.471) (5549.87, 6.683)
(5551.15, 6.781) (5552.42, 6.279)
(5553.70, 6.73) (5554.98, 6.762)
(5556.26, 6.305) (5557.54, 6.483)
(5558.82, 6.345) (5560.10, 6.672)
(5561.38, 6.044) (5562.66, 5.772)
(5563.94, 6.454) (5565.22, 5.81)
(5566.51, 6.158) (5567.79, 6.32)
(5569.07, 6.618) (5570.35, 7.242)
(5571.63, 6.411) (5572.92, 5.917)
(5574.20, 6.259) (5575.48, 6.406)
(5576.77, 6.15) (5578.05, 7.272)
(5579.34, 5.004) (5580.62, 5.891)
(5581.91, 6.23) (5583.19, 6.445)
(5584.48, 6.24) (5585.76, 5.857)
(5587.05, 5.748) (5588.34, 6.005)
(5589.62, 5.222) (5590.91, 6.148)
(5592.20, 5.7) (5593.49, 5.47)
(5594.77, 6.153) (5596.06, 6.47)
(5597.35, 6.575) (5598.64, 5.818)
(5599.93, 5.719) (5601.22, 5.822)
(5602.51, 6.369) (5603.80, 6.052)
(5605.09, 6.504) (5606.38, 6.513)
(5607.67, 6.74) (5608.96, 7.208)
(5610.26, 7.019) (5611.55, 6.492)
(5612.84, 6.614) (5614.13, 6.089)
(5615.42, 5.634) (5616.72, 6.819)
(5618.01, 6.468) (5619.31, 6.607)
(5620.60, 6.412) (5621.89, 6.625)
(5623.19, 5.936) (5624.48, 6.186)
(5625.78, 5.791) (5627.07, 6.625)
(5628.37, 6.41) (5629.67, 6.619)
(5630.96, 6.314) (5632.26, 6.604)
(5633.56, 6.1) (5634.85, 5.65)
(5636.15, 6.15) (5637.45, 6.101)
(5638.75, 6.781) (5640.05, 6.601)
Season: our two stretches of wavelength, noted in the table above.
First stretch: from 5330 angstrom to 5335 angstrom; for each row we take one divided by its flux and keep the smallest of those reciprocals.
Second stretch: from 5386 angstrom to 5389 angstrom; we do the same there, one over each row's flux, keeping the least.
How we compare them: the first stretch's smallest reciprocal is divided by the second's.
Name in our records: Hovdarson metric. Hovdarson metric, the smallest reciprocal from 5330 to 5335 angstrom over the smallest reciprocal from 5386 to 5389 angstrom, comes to 1.10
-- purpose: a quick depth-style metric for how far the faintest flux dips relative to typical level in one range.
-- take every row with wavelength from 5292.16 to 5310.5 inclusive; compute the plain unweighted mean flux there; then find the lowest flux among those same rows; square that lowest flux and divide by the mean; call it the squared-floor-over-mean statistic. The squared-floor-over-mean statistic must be 5.01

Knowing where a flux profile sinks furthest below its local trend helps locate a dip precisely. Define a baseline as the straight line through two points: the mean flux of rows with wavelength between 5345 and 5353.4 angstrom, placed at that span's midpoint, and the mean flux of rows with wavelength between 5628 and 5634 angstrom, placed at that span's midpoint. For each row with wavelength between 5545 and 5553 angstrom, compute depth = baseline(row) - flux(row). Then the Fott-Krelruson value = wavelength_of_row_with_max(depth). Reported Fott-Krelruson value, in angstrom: 5546.04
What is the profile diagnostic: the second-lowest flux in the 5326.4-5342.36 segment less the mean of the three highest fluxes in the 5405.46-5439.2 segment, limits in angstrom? -1.18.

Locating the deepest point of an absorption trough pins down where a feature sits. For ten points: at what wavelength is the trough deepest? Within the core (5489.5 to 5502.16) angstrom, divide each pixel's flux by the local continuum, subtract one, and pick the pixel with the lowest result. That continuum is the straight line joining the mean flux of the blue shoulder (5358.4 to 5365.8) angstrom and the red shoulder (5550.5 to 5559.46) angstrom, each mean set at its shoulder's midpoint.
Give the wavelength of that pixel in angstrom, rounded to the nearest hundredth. 5497.72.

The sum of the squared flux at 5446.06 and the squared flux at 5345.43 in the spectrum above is 81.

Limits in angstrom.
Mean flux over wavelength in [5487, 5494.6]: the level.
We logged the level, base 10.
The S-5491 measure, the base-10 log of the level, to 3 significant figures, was 0.807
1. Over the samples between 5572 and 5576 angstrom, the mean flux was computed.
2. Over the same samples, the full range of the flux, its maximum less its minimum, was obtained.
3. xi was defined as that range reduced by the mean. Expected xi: -5.7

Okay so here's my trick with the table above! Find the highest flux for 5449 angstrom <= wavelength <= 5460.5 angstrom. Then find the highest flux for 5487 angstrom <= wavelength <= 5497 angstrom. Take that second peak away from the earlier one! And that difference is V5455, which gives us 0.0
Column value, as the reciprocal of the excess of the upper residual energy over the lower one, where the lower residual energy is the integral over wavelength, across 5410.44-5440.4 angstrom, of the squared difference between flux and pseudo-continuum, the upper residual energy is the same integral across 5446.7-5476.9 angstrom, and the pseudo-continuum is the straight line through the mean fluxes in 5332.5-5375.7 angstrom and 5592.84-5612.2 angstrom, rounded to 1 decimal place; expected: -0.9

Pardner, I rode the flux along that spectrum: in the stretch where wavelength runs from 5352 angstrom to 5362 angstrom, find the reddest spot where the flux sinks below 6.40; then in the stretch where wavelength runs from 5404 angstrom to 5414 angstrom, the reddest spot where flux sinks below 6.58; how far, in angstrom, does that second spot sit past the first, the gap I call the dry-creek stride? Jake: 57.0 angstrom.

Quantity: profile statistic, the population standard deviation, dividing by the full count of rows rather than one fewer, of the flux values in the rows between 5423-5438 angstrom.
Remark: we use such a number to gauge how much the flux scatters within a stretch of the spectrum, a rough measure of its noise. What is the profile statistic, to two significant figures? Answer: 0.43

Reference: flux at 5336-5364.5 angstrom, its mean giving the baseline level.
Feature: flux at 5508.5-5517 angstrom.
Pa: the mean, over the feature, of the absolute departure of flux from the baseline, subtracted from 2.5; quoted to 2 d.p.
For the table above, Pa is 2.19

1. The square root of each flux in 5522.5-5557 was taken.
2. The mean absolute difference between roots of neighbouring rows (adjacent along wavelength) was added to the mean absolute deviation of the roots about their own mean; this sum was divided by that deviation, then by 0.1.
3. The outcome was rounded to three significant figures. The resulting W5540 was 20.3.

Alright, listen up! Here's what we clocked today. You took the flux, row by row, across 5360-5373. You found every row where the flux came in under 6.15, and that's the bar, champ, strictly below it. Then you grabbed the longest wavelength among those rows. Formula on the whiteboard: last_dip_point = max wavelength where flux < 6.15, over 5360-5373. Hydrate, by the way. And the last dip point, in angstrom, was 5371.34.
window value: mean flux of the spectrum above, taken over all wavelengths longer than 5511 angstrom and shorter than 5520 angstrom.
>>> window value 6.47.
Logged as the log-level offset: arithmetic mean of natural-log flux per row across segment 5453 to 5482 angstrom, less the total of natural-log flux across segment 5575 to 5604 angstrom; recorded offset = -39.4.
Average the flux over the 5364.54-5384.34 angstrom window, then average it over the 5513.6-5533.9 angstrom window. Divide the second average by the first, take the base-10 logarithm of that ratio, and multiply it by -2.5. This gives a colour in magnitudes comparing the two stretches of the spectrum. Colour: -0.01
